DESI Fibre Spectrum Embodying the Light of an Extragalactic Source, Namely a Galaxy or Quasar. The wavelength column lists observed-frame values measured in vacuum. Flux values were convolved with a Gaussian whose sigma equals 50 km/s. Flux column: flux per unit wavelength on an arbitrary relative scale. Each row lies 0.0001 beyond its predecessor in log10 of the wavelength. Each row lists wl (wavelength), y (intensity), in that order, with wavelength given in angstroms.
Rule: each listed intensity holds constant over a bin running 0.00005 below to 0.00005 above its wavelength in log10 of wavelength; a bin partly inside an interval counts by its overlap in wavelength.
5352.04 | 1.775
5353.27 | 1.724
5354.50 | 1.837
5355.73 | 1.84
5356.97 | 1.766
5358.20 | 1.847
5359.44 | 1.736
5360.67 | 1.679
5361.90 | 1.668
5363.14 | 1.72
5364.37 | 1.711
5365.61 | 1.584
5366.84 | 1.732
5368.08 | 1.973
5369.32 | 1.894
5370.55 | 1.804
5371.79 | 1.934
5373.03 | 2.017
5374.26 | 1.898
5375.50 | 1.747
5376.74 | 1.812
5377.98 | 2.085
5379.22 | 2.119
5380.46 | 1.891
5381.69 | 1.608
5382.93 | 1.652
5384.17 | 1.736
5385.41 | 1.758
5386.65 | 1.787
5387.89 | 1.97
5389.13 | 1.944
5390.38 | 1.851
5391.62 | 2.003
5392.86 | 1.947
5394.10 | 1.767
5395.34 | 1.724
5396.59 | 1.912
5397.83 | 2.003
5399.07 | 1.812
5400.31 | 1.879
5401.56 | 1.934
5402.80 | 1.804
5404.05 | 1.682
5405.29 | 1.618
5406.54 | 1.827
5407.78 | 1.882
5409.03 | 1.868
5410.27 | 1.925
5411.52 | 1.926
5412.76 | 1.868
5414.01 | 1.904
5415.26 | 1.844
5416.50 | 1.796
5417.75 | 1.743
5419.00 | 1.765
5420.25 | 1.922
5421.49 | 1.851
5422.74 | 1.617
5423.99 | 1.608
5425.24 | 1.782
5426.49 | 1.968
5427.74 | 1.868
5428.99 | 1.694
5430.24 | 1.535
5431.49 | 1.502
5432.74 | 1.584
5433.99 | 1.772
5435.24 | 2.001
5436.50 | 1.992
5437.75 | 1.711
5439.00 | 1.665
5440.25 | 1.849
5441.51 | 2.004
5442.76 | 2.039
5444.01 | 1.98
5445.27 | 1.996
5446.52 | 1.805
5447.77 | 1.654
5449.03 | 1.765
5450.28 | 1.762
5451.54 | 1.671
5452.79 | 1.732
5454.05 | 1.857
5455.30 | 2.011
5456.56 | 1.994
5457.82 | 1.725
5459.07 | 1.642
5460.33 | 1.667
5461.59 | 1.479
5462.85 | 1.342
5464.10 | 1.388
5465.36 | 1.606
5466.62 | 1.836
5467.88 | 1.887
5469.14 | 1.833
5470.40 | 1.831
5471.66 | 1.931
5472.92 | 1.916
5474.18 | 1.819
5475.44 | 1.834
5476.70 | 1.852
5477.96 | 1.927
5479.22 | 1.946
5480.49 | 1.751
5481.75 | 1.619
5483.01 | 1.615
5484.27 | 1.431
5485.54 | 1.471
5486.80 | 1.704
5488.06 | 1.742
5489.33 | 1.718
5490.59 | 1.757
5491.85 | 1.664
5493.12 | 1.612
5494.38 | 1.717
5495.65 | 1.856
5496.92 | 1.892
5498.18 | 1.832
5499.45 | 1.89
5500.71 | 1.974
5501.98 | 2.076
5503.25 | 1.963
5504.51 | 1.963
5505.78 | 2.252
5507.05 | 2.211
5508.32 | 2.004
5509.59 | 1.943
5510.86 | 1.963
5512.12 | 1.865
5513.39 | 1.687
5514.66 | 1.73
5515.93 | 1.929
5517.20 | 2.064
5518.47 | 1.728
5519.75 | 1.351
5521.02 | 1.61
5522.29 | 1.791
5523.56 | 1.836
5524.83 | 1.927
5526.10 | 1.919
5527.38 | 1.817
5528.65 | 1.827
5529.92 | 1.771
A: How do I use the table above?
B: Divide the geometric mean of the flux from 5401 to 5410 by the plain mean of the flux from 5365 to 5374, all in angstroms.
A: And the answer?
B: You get 0.97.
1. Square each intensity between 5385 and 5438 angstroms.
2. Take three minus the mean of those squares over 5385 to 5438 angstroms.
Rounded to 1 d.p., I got -0.3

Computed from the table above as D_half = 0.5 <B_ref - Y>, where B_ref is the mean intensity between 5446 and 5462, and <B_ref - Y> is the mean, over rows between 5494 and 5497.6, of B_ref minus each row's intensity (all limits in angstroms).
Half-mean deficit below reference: -0.04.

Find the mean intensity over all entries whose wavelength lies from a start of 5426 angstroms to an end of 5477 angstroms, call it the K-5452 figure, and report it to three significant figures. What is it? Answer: 1.78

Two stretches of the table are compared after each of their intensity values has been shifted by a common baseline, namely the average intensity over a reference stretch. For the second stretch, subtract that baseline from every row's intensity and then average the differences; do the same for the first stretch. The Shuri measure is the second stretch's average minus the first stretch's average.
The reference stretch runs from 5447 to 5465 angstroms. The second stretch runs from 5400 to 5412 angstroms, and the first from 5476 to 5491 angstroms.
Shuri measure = 0.12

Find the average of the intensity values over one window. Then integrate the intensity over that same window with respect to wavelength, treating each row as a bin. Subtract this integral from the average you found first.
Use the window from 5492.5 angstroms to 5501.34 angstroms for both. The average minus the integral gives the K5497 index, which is -14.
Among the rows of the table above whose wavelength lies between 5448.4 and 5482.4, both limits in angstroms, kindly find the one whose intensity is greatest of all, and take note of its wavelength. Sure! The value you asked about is 5455.30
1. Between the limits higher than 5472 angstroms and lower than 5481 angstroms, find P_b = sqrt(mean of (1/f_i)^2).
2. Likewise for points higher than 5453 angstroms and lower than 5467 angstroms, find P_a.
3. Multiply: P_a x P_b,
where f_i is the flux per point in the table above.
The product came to 0.327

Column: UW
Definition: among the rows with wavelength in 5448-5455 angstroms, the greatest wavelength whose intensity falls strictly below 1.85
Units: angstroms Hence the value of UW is 5452.79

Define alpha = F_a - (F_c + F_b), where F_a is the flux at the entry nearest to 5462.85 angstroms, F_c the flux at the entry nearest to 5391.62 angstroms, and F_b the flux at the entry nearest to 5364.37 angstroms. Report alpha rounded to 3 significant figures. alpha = -2.37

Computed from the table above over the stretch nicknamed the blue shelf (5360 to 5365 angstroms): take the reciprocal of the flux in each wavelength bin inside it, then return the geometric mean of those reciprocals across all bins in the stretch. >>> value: 0.590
